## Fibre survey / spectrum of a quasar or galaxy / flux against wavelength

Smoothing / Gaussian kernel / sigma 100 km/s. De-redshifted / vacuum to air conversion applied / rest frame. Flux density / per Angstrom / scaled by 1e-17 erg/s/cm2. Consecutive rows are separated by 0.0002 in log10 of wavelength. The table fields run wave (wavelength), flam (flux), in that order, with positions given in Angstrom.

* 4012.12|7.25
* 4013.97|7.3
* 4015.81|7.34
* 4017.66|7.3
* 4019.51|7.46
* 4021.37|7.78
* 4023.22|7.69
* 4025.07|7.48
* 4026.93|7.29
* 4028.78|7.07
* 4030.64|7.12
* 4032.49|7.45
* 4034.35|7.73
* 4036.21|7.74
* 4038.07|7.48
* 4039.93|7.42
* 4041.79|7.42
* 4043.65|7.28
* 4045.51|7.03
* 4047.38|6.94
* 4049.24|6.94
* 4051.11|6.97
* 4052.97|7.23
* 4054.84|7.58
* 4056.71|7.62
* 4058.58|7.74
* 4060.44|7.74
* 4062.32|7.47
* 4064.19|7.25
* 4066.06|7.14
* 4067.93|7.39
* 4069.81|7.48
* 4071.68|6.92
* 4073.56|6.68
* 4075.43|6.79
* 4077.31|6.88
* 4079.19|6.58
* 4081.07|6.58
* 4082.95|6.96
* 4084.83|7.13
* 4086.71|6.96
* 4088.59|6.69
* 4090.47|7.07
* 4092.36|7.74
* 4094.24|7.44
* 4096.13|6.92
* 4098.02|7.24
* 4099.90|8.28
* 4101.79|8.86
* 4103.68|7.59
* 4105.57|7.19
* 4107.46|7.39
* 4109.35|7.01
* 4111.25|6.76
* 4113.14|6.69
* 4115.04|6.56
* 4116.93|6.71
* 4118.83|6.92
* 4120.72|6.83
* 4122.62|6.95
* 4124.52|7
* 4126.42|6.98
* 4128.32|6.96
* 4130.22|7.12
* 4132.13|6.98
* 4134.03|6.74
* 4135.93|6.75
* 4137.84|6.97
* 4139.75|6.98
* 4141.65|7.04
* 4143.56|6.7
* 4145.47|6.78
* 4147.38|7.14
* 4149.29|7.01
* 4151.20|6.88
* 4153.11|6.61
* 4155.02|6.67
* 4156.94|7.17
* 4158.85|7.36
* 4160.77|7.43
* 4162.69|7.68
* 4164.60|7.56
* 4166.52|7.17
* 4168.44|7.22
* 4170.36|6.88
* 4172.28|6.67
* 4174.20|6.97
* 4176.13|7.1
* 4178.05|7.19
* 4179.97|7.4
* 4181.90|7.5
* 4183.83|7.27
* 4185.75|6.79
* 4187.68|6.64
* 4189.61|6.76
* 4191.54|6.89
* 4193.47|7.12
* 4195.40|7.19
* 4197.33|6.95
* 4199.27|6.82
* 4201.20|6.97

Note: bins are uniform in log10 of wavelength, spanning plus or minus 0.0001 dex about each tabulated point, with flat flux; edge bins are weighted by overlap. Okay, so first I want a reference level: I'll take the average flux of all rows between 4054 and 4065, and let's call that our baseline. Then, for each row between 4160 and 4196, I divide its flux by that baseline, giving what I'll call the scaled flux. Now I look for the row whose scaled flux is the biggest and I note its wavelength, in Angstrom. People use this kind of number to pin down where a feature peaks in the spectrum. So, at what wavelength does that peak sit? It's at 4162.69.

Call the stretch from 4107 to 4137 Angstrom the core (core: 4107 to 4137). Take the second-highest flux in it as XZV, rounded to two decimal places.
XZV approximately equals 7.12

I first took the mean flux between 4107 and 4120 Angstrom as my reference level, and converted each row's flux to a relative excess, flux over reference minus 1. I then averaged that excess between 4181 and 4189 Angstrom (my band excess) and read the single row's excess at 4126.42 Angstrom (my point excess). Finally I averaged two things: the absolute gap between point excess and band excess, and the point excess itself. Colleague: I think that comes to 0.014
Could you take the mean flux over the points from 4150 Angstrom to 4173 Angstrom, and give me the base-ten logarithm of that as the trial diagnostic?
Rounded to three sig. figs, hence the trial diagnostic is 0.852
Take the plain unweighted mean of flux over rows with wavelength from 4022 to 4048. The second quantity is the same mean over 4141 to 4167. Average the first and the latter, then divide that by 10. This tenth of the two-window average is 0.723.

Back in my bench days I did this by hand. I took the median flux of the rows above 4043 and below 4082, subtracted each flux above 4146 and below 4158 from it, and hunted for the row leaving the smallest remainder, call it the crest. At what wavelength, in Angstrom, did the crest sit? 4156.94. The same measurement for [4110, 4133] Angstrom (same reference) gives 4130.22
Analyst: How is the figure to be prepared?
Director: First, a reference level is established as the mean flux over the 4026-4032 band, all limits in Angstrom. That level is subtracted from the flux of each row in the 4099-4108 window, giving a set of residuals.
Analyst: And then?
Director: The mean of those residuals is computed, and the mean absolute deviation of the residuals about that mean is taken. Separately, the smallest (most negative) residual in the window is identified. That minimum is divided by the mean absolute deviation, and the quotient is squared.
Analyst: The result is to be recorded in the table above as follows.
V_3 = 0.0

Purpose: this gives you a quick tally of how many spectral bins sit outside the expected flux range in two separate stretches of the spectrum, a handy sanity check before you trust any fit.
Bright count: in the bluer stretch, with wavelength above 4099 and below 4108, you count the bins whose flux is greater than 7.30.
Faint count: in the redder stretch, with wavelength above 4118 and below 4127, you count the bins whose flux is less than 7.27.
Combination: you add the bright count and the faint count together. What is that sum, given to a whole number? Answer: 9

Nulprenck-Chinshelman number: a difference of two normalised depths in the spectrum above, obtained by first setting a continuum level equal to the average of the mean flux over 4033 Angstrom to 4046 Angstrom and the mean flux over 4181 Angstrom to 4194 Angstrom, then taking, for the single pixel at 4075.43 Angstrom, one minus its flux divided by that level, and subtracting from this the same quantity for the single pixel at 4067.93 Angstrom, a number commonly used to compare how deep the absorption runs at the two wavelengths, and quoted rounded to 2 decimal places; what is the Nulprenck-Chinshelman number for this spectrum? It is 0.08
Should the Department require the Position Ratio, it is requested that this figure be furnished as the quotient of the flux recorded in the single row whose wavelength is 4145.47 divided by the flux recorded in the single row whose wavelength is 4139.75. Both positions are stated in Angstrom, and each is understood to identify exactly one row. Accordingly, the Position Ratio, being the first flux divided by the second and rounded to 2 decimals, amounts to 0.97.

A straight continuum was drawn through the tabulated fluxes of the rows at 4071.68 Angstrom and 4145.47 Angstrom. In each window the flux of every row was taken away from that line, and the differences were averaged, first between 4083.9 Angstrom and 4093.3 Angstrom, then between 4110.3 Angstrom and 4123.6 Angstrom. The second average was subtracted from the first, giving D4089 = -0.29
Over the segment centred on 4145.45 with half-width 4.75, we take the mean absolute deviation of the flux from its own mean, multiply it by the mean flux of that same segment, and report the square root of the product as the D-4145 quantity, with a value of 1.04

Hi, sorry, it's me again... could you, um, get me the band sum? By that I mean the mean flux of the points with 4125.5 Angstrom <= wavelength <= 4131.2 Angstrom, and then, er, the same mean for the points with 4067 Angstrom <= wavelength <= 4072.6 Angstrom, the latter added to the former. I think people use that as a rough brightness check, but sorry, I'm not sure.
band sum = 14.3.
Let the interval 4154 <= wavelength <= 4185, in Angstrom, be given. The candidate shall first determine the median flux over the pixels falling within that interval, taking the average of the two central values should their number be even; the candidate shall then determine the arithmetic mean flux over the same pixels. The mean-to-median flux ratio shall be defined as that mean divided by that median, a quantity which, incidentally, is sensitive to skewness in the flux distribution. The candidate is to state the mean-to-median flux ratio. 1.00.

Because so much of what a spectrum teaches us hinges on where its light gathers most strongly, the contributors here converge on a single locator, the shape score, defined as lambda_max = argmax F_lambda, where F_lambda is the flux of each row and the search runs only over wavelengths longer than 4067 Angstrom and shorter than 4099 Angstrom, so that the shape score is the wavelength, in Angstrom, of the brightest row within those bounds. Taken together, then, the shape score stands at 4092.36 Angstrom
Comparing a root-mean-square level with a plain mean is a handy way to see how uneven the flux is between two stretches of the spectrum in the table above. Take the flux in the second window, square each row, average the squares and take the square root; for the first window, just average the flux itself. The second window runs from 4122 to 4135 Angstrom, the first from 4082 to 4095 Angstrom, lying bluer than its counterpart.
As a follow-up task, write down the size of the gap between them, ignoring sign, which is 0.18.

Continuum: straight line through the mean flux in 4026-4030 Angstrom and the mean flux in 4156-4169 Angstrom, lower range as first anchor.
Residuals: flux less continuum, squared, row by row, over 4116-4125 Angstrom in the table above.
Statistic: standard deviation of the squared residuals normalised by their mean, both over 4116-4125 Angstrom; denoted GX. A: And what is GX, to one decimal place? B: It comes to 0.5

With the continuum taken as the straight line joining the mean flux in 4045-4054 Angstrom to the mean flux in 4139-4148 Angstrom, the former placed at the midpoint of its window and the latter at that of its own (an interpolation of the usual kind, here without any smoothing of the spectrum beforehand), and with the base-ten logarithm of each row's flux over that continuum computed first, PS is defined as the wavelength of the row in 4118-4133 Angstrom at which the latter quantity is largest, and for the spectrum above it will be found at 4130.22 Angstrom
